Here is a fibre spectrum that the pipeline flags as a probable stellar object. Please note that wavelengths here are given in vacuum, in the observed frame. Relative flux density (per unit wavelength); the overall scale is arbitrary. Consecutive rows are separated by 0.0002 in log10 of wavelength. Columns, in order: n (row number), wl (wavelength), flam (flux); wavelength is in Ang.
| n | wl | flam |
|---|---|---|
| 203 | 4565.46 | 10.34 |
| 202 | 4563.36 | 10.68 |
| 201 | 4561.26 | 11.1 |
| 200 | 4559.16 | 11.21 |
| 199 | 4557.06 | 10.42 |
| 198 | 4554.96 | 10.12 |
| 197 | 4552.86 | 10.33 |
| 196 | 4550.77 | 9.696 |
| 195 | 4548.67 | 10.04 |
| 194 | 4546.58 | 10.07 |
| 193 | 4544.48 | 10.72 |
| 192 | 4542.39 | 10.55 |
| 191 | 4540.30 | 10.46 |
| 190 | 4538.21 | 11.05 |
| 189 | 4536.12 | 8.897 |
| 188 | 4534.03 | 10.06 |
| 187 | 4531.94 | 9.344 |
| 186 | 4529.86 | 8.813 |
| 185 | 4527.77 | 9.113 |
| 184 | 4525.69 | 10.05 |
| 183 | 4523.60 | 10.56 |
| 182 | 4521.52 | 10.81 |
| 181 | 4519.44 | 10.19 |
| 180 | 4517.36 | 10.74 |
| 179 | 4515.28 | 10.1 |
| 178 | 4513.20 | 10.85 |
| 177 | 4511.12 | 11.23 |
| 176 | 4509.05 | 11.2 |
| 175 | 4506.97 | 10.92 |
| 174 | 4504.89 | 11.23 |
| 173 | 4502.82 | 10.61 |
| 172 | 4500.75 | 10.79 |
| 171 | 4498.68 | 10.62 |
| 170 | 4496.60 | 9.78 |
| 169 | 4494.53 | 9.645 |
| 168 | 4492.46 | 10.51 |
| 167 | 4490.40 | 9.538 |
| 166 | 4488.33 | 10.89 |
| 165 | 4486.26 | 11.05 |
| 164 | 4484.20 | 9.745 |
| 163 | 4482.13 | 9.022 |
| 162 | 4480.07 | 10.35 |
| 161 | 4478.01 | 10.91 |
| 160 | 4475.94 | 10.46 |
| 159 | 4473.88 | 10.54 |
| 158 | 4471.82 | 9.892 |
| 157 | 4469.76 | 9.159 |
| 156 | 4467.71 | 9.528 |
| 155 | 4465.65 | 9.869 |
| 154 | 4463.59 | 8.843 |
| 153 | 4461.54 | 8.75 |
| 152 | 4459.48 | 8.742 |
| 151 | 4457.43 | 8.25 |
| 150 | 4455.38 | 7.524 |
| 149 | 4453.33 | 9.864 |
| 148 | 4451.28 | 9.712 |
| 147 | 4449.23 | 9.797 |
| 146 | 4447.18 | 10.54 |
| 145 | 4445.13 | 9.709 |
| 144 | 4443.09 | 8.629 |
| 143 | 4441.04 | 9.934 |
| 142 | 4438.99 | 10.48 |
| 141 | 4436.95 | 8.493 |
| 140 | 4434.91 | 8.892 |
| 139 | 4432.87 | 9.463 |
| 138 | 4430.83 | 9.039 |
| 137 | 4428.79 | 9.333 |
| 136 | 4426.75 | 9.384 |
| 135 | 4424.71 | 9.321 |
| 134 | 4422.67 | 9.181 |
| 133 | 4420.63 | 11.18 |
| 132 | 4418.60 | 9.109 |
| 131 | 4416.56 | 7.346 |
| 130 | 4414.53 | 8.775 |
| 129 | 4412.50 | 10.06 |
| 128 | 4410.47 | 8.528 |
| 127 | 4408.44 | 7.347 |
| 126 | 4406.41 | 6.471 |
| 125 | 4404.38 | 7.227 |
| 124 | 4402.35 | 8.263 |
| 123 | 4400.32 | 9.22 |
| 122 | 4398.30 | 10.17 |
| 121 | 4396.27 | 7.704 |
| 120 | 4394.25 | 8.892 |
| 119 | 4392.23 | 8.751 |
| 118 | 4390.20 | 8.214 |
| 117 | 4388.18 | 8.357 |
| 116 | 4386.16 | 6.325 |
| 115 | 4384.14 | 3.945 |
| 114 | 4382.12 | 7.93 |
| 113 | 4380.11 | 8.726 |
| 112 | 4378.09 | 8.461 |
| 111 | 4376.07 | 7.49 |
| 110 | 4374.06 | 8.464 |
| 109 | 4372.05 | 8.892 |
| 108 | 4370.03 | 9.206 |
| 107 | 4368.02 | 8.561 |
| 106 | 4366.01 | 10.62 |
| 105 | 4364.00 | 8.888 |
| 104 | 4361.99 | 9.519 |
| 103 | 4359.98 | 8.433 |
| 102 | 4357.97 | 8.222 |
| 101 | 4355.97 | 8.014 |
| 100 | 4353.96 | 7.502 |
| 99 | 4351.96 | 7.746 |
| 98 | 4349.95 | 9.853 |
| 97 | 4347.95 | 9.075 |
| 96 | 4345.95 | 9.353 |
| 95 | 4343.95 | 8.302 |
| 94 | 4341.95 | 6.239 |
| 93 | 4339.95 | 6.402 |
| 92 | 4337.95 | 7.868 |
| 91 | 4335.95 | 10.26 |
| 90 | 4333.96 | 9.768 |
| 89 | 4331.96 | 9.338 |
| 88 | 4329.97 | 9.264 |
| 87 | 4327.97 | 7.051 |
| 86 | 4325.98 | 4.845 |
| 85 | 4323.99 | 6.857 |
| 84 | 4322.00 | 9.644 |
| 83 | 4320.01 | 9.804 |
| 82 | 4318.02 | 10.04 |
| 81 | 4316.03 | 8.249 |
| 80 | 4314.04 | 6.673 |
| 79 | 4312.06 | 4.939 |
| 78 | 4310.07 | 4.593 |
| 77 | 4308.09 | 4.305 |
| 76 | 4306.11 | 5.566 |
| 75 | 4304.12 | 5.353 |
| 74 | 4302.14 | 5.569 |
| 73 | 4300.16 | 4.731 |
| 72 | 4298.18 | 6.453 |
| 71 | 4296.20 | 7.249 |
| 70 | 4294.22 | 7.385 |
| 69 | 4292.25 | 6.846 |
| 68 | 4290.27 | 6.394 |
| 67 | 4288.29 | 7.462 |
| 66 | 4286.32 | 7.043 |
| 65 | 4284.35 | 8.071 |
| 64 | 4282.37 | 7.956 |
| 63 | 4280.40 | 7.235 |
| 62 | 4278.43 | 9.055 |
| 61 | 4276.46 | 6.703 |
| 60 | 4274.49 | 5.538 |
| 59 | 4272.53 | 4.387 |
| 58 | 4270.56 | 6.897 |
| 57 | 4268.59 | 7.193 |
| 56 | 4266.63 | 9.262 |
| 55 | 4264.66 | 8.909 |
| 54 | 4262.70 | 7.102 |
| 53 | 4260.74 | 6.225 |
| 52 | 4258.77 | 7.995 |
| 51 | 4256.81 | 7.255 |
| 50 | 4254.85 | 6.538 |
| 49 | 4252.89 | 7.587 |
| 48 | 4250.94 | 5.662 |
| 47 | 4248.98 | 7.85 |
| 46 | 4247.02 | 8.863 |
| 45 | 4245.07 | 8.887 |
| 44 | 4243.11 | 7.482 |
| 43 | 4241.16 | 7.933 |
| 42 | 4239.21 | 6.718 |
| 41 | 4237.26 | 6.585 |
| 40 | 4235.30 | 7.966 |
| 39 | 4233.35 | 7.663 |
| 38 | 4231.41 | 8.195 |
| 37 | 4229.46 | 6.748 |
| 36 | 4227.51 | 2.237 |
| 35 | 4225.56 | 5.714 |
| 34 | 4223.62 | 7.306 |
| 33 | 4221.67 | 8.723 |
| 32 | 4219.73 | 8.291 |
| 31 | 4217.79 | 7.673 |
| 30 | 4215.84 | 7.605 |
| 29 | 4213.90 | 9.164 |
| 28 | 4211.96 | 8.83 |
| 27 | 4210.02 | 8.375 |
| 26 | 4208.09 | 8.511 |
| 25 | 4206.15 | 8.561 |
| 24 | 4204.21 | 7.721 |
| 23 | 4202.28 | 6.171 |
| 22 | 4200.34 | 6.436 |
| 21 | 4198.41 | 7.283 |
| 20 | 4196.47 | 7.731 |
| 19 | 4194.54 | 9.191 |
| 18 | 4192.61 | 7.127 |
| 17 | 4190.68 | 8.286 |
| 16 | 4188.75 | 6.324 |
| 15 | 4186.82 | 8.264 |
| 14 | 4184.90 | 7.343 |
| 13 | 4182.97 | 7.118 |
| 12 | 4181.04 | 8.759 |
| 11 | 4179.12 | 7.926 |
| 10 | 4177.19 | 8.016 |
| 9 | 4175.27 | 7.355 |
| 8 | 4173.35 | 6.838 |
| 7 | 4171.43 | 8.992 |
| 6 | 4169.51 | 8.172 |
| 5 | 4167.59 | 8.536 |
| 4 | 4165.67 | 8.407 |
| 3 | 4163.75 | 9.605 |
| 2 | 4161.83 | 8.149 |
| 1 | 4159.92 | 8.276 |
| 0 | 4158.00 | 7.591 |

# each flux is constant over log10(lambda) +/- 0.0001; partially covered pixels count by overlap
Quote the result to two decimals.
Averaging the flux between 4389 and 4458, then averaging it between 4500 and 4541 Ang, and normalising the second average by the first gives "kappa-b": 1.15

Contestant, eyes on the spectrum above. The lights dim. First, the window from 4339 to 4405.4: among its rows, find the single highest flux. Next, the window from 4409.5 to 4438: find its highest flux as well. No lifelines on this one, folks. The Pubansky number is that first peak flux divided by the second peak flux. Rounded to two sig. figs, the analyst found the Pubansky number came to 0.95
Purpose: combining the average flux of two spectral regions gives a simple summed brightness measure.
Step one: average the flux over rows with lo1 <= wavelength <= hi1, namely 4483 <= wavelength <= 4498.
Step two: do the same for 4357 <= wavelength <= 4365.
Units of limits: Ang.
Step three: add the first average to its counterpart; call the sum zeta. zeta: 19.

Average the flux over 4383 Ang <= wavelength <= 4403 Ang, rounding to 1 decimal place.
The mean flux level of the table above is 8.0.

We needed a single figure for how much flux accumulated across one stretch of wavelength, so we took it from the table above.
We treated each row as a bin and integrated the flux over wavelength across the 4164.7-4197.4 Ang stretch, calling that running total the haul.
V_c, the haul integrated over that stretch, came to 259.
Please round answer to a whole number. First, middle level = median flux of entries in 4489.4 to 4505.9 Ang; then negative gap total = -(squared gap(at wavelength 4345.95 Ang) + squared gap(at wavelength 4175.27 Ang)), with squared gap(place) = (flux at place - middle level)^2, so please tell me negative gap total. -12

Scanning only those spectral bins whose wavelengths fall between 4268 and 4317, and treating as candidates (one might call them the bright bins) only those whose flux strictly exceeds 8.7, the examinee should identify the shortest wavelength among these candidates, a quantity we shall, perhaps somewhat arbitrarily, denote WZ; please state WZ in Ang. 4278.43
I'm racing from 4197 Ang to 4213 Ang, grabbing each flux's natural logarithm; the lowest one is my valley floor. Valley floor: 1.82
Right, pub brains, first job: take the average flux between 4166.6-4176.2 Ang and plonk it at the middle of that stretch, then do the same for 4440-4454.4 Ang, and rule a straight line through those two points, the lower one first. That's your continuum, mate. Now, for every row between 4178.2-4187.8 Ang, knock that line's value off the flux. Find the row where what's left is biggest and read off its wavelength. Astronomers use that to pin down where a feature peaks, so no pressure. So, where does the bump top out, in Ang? 4181.04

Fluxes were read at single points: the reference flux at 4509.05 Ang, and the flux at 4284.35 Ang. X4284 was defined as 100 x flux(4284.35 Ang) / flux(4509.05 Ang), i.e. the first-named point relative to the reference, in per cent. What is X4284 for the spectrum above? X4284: 72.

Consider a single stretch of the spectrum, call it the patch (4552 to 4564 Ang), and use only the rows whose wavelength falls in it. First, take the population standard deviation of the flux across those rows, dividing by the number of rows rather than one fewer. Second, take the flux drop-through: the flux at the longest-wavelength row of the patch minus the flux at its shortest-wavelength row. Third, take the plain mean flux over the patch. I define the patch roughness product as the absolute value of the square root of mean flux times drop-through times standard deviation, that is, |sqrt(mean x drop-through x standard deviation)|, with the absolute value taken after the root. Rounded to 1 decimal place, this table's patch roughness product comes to 1.2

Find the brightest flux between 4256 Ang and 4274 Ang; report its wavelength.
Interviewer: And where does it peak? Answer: 4266.63 Ang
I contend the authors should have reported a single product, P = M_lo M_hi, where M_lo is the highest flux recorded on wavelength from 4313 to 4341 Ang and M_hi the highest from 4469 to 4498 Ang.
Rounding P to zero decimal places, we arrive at 113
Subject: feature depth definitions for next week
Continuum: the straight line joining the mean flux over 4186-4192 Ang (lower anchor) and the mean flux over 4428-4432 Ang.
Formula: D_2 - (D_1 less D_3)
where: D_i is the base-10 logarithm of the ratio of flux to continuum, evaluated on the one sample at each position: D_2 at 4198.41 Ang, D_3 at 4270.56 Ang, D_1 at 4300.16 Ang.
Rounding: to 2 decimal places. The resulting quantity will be 0.15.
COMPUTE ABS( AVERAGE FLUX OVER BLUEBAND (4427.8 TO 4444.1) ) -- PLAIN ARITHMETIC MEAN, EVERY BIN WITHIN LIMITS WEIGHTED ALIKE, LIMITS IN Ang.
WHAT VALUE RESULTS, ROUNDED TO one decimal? 9.3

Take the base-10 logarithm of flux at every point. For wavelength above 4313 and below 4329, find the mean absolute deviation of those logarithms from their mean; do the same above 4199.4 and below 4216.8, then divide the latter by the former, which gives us 0.55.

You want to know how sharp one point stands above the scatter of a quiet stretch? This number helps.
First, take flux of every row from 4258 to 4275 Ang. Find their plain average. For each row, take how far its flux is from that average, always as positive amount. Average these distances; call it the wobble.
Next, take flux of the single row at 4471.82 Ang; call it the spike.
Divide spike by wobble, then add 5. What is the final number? 14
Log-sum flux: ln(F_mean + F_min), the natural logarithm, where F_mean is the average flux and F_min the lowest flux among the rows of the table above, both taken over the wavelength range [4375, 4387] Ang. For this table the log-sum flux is 2.4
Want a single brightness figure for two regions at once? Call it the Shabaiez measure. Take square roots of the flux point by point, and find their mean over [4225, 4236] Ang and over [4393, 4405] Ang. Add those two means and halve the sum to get 2.71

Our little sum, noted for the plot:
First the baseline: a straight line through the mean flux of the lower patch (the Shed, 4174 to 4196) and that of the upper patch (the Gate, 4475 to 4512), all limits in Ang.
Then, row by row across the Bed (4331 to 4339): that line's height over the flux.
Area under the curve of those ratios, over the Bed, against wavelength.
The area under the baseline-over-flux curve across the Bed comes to 7.9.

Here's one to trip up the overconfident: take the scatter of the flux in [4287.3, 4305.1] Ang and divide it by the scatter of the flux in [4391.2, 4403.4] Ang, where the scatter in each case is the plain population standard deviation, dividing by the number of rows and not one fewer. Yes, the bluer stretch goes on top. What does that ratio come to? 1.2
